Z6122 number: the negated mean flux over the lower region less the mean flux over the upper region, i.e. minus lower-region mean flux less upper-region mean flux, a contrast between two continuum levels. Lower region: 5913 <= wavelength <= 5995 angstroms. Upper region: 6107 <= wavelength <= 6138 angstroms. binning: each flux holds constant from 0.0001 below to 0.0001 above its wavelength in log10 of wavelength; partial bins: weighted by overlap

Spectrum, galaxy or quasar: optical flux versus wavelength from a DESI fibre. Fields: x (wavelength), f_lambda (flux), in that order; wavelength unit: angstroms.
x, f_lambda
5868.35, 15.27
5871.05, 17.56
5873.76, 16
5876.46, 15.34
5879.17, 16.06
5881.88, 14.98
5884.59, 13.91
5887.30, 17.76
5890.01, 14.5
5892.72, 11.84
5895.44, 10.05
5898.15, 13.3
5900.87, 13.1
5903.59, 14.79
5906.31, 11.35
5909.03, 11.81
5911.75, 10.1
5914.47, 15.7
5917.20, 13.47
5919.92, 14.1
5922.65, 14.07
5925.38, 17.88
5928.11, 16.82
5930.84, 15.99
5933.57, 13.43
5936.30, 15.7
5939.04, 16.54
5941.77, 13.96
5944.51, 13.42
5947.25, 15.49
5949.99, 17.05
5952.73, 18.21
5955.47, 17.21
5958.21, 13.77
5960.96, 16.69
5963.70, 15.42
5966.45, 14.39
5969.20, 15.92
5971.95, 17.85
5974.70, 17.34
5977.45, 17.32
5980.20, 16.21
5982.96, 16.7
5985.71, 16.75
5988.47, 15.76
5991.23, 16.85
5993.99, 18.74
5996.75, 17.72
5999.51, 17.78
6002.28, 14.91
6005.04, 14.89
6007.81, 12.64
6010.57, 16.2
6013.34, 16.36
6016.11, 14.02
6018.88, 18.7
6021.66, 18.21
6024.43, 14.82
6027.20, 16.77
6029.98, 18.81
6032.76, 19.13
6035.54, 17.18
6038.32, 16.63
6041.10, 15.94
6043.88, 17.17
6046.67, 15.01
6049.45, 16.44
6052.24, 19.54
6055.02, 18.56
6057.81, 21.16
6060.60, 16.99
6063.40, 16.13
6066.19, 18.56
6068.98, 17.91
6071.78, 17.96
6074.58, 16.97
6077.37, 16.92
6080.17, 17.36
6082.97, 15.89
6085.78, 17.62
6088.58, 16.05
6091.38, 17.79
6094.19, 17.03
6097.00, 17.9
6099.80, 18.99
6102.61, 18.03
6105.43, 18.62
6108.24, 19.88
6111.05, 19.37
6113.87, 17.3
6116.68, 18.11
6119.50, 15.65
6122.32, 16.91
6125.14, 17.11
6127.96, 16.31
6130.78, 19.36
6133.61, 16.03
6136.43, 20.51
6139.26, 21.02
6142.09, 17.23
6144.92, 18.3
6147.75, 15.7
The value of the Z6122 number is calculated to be -33.8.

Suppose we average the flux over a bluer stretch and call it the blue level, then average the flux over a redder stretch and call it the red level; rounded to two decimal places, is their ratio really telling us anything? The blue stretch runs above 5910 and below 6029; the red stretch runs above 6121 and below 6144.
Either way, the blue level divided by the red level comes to 0.88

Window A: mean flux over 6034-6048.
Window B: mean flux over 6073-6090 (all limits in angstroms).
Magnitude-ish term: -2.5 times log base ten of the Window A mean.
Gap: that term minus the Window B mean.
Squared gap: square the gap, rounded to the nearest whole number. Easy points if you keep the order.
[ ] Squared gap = 394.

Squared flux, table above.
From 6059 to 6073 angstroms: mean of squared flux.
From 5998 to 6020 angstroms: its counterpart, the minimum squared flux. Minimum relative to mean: 0.5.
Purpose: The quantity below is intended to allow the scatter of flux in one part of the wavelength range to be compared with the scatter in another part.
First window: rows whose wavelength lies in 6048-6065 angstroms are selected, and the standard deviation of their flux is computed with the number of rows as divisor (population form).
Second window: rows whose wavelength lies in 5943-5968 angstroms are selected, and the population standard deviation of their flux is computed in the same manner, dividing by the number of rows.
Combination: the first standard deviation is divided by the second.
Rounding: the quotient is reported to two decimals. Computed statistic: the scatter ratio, 1.15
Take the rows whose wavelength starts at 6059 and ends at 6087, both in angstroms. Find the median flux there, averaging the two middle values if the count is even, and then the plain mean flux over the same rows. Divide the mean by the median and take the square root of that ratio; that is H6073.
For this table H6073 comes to 1.00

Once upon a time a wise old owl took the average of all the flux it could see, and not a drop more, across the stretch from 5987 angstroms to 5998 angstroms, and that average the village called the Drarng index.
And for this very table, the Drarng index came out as 17.3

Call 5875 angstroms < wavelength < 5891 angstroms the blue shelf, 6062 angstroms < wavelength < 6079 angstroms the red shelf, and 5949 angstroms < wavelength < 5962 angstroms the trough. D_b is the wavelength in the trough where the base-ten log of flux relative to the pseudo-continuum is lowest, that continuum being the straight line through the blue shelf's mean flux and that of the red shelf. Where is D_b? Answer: 5958.21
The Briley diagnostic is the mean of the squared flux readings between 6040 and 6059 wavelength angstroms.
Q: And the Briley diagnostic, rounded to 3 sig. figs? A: 317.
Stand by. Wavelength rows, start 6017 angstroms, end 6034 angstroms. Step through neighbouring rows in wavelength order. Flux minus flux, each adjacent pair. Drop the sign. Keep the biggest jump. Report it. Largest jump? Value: 3.4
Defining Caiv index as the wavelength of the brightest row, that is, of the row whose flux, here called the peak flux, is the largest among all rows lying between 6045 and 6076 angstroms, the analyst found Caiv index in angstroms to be 6057.81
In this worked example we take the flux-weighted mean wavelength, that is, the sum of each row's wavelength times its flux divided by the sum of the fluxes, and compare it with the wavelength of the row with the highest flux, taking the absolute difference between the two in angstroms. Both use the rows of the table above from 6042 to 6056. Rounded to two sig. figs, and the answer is 2.6 angstroms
